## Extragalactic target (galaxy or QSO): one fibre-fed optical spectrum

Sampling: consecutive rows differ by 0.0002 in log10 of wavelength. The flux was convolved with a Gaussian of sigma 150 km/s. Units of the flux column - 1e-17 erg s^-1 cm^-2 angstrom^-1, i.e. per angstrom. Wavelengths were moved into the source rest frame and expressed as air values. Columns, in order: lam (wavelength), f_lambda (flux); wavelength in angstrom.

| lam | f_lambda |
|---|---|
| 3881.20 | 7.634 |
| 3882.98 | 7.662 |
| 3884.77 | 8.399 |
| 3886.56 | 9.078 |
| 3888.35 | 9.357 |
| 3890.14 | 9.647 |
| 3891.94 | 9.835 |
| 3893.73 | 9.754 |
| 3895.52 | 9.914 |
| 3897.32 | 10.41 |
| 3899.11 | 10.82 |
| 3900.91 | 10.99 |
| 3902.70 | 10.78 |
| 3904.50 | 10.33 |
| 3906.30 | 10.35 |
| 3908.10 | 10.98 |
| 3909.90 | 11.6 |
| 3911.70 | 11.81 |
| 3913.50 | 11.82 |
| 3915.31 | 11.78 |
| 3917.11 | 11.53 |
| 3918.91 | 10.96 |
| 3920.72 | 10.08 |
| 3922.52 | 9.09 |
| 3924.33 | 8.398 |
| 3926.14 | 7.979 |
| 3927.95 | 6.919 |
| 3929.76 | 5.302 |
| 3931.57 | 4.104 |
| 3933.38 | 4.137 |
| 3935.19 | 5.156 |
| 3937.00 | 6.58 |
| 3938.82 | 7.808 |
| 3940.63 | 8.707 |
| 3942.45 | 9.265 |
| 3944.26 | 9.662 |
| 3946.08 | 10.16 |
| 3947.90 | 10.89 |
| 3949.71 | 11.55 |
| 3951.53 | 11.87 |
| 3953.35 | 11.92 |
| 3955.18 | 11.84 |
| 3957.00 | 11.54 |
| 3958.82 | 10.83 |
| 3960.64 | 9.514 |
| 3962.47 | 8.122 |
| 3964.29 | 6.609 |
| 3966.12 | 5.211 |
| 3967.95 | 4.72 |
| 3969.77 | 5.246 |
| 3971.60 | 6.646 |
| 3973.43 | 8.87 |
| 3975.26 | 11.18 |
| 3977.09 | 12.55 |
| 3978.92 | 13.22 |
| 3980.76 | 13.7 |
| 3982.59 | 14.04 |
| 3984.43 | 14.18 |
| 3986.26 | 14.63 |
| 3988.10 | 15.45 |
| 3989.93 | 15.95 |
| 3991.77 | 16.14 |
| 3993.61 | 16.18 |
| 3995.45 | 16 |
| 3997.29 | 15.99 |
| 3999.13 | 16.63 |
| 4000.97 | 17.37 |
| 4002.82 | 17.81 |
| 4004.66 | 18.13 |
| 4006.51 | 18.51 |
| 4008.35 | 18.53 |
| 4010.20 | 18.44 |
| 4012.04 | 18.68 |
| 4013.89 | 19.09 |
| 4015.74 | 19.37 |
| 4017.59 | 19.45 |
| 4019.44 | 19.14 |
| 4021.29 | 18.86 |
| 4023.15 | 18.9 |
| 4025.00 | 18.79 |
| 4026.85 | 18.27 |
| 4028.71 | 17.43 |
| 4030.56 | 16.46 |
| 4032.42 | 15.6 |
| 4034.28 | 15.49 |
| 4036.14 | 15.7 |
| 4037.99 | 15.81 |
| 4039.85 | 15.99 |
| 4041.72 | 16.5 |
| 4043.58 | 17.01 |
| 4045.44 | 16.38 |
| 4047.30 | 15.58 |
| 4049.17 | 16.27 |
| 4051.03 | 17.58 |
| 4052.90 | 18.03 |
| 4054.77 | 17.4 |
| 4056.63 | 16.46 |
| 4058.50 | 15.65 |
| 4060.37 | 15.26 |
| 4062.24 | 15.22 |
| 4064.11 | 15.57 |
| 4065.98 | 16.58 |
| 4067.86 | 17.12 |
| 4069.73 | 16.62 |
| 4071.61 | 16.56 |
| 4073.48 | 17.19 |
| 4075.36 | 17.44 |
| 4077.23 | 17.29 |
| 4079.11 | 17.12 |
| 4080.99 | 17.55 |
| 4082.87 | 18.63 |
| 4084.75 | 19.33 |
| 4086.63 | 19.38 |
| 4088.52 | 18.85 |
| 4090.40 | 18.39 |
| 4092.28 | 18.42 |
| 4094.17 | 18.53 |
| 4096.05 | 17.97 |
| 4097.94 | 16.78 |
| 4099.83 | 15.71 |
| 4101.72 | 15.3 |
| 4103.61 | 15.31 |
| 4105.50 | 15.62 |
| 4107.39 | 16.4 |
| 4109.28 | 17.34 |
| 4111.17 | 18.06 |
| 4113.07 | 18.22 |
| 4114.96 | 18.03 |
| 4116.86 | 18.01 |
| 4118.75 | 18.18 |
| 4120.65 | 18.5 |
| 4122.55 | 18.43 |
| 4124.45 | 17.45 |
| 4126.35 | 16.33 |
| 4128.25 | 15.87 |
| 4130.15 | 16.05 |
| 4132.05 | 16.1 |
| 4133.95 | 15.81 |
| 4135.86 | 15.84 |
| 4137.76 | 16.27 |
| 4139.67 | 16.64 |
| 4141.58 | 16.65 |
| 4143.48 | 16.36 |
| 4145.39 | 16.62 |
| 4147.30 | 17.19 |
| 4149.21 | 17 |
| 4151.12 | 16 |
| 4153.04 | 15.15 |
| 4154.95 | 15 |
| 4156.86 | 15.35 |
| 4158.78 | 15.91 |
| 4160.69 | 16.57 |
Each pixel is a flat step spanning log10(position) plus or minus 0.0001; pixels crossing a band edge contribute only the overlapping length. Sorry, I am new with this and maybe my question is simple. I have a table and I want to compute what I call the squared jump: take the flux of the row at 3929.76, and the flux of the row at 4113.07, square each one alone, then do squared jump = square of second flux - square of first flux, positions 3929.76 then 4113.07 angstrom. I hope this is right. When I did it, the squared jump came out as 304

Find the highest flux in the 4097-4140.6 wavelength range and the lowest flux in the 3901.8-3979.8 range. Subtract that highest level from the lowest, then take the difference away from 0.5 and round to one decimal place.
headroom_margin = 14.9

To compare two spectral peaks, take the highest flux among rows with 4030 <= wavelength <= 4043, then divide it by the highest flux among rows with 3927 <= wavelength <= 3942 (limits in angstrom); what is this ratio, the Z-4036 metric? 1.90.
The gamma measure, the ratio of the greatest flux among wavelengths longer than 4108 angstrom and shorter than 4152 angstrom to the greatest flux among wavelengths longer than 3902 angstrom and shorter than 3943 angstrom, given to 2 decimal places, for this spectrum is 1.57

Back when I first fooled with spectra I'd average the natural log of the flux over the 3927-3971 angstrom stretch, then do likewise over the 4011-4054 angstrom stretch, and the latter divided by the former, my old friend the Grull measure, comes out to 1.39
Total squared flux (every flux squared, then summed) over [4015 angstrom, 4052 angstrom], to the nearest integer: 5976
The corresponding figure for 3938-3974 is 1745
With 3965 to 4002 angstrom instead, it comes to 3562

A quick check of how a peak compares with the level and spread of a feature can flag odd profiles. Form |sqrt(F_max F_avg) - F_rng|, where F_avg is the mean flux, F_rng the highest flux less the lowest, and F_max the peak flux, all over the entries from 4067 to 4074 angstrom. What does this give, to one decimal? 16.4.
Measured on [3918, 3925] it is 7.7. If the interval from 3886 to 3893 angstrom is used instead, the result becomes 8.9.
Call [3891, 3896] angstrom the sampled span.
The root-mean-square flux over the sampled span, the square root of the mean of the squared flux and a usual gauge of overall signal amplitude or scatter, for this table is 9.8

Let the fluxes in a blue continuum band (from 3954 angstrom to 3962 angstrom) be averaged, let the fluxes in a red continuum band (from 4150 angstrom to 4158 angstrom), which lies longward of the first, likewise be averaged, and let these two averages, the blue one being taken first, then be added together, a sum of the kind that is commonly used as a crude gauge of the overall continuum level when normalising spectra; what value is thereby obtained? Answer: 26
